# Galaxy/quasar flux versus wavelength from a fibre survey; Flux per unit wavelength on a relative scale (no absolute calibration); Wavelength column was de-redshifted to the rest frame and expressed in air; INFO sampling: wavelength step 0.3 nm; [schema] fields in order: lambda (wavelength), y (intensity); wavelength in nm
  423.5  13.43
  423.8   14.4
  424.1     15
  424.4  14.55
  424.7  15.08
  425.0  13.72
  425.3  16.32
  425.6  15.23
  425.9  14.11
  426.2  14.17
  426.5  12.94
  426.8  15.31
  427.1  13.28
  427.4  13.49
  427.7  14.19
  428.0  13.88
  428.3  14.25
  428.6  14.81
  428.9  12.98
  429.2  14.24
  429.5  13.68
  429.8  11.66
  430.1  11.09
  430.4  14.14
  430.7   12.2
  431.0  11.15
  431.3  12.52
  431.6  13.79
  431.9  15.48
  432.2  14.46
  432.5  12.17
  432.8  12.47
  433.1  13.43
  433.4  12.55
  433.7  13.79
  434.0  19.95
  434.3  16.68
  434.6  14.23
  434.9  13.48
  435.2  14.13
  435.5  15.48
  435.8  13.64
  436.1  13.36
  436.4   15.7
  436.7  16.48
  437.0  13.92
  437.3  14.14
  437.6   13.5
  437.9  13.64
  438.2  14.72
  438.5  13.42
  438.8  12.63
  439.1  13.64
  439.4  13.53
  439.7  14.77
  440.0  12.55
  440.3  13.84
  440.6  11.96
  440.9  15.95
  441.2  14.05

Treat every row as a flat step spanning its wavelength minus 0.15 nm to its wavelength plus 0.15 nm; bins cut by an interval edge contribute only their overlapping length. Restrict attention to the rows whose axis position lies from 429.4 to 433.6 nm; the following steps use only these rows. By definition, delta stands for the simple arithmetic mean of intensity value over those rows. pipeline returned 12.9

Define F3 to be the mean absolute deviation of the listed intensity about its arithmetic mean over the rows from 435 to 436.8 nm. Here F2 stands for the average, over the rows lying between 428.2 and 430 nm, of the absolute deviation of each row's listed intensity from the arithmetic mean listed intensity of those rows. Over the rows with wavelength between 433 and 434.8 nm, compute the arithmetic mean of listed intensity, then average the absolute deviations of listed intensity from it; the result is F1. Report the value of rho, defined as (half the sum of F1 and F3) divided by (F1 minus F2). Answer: 1.3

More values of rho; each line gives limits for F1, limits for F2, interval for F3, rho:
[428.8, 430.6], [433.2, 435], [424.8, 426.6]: -0.9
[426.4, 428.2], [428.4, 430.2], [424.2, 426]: -1.2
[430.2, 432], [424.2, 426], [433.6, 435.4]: 2.9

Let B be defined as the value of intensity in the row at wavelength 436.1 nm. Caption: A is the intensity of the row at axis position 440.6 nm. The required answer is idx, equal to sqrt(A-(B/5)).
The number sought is 3.0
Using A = 11.96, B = 13.36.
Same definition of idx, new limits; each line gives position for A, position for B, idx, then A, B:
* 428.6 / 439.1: 3.5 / 14.81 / 13.64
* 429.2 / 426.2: 3.4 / 14.24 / 14.17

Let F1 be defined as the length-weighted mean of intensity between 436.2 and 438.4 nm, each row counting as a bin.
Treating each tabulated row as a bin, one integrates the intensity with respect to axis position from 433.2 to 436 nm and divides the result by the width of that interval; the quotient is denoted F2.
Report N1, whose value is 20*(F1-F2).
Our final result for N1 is -6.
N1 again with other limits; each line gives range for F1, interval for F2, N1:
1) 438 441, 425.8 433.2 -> 5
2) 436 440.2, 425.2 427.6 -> -6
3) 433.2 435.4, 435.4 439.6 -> 17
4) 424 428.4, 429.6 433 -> 30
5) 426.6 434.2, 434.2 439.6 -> -11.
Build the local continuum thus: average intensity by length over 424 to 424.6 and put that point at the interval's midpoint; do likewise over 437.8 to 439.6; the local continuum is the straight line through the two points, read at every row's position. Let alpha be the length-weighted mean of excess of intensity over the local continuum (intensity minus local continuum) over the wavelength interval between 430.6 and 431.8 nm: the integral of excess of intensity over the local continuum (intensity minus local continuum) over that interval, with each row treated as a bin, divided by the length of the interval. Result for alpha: -1.7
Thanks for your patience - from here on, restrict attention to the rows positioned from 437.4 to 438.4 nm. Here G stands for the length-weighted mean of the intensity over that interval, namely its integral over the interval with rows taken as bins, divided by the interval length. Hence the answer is 13.9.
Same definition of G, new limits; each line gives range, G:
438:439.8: 13.8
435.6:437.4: 14.6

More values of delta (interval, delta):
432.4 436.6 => 14.4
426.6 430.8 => 13.5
